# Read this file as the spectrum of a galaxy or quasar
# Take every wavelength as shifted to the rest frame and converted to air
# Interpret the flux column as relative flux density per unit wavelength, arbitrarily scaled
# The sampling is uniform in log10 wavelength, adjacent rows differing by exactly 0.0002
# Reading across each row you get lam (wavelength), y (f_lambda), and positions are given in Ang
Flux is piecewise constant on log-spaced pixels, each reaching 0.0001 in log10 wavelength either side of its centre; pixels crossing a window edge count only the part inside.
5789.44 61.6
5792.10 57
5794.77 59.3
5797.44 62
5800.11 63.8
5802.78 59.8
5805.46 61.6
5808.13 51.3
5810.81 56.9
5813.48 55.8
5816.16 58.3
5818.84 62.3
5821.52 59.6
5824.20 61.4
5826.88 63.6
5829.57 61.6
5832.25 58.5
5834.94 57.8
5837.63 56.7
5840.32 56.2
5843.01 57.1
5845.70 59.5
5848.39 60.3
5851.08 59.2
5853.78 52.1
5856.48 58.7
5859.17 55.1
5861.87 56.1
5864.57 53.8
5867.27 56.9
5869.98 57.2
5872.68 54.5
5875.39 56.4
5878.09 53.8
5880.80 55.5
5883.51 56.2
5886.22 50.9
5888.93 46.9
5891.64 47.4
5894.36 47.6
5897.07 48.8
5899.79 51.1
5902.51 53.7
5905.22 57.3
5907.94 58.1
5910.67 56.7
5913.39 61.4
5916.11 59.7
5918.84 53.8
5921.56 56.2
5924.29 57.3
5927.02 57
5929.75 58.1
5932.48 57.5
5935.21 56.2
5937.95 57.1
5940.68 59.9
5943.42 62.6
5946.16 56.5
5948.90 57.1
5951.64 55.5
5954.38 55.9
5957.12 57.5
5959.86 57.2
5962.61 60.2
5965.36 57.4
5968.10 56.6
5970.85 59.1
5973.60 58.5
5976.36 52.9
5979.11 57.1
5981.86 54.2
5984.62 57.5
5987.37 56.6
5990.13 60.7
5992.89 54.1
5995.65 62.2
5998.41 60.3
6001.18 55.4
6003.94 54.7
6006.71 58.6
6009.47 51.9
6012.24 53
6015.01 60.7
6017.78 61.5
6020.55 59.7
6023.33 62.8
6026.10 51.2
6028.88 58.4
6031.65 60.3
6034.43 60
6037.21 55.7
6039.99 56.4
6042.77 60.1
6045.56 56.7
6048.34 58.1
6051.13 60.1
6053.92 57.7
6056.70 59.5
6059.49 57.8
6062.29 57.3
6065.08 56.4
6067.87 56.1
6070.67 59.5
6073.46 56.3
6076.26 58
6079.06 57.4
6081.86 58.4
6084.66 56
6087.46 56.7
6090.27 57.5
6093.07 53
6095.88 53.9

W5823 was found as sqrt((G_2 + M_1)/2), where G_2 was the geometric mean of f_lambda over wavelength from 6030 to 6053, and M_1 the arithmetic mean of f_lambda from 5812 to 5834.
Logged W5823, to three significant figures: 7.70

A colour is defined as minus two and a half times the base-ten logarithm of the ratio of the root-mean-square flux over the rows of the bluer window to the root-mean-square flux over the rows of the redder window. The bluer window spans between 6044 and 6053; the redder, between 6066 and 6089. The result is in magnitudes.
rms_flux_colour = -0.019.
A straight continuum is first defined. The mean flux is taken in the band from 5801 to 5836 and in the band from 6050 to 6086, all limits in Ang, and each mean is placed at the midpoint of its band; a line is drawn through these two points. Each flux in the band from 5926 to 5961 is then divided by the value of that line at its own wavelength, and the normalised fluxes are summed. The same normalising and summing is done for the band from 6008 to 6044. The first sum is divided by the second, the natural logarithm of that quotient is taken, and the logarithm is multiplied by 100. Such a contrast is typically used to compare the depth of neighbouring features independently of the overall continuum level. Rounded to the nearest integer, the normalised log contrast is -1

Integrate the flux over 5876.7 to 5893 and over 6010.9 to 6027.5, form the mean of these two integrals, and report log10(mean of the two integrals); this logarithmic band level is 2.96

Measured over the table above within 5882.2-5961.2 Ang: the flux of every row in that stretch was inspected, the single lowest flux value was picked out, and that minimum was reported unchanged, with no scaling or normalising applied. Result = 46.9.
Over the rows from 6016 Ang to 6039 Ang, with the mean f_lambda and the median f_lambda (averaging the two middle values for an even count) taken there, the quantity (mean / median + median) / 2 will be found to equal 30.4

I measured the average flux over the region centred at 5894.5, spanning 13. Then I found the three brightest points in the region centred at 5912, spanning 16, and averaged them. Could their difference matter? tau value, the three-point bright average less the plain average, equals 11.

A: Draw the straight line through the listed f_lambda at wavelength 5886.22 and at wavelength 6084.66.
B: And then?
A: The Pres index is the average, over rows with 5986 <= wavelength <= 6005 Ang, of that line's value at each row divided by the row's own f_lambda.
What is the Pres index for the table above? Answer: 0.93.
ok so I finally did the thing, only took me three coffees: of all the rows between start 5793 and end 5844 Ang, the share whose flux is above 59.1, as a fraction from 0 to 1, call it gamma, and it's 0.5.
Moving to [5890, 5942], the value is 0.2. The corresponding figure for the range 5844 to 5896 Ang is 0.2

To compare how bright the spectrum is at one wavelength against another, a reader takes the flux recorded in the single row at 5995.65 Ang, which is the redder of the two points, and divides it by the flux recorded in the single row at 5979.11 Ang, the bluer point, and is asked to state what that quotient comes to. 1.09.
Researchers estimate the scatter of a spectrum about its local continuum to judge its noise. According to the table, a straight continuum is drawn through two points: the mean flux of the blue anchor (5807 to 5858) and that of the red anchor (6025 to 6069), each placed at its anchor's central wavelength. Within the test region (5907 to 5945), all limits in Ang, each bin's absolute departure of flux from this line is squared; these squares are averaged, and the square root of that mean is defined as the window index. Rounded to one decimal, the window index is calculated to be 2.2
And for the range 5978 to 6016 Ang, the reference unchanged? 3.2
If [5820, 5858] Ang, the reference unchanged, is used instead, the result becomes 2.7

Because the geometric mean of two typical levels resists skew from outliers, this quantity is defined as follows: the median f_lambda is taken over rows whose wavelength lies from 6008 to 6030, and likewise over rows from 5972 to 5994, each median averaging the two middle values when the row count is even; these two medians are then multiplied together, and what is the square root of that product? 57.9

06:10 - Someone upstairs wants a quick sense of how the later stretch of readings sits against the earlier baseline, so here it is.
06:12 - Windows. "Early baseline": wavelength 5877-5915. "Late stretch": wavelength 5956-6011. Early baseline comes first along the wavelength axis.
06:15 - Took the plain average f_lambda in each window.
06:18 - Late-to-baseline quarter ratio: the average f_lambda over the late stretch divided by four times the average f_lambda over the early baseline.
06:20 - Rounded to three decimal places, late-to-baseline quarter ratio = 0.268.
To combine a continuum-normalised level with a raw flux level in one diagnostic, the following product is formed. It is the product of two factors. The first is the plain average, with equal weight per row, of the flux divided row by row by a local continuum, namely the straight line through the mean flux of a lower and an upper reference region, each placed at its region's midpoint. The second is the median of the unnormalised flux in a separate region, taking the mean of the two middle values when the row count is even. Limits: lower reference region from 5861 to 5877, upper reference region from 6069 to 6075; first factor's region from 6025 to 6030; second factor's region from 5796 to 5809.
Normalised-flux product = 58.8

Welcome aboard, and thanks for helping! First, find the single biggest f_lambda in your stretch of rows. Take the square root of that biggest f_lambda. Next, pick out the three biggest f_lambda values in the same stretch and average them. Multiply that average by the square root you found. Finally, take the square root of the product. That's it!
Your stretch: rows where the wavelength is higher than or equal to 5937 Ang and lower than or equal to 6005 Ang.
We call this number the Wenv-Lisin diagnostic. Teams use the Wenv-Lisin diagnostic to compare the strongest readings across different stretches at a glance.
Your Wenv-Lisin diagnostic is 22.1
